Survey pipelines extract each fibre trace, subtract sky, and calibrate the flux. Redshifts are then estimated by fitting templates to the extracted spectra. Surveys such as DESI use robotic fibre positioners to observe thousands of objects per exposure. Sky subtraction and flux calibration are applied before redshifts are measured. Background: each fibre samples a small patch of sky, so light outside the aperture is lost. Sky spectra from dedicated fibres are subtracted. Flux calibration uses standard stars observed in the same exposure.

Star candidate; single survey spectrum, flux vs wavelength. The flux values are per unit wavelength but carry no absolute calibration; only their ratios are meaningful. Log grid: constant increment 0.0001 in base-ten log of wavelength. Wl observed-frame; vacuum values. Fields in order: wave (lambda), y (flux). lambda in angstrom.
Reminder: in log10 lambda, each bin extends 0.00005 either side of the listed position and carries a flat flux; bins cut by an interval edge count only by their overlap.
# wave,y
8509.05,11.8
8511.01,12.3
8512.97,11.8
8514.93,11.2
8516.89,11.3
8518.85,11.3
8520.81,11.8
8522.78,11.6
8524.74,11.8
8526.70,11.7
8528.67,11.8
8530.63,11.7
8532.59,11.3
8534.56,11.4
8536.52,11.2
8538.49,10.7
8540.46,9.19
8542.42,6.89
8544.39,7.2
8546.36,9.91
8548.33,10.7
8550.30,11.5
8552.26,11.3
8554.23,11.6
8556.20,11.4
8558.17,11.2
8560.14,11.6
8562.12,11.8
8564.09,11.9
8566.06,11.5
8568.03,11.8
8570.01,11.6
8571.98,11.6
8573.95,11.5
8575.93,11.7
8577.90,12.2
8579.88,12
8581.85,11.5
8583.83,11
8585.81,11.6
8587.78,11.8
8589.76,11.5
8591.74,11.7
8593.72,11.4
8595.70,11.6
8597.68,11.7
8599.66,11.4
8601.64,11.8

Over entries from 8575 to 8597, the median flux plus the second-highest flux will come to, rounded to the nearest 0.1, 23.6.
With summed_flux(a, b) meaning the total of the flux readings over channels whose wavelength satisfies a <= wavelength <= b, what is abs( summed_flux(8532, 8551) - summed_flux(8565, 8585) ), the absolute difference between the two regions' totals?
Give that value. 16.4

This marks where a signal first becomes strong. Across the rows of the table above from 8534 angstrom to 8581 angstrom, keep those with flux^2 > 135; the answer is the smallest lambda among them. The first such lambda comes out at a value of 8562.12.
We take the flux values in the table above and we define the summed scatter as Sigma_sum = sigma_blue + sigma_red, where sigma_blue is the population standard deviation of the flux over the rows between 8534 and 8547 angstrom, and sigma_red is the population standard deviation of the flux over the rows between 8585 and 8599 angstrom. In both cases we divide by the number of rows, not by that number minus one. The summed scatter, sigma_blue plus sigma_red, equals 1.8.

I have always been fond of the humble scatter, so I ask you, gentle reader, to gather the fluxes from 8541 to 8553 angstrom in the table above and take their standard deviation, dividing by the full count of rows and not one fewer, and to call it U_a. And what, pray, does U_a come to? 1.87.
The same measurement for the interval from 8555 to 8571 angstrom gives 0.22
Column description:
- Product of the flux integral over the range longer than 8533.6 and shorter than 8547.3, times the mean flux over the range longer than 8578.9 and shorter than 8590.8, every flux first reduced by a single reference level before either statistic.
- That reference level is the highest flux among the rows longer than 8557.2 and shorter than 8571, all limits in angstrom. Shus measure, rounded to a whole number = 11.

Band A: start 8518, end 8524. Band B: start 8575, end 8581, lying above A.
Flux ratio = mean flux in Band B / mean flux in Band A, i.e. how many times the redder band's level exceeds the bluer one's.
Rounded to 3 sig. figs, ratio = 1.03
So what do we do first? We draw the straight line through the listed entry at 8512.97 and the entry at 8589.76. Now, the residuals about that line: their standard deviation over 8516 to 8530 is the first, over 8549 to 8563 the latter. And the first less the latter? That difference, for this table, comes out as 0.03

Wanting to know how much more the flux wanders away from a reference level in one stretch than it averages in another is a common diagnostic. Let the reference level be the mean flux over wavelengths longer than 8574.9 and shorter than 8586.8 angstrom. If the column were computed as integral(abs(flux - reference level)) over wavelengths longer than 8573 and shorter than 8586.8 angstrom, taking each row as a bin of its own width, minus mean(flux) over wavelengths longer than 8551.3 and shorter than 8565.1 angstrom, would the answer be -7.7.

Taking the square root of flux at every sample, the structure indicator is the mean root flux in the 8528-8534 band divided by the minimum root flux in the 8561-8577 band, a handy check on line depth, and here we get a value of 1.004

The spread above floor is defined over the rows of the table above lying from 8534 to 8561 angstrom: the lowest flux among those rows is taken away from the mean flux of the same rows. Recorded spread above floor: 4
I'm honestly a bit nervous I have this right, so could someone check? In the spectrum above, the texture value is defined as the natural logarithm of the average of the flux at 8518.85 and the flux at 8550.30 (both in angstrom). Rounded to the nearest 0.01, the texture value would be 2.43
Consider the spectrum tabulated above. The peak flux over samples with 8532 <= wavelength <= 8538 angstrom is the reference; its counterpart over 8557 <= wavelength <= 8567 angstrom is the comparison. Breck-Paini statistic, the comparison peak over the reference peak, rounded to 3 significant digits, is 1.04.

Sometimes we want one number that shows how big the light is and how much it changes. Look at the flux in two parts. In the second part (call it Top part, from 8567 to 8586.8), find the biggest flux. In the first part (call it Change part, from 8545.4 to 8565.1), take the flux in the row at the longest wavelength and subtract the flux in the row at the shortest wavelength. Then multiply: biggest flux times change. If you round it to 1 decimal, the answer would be 24.3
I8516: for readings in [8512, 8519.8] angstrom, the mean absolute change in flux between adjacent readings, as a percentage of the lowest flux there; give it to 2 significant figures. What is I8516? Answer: 2.1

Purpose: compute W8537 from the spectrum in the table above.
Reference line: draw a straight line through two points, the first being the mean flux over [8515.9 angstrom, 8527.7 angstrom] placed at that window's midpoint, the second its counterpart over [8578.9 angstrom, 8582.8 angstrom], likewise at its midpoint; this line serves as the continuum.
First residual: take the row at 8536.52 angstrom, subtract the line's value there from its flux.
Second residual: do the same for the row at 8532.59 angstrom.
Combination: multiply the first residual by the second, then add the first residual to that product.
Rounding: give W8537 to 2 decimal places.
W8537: -0.29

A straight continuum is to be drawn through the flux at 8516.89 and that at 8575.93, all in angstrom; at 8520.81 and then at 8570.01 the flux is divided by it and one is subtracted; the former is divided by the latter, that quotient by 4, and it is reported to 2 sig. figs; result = -2.0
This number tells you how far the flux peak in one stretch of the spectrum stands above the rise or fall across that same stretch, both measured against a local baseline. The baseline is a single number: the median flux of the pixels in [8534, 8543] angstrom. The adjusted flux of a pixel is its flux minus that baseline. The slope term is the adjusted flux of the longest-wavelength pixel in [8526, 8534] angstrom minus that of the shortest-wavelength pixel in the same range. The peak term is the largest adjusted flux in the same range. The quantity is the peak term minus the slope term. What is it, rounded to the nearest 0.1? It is 1.5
